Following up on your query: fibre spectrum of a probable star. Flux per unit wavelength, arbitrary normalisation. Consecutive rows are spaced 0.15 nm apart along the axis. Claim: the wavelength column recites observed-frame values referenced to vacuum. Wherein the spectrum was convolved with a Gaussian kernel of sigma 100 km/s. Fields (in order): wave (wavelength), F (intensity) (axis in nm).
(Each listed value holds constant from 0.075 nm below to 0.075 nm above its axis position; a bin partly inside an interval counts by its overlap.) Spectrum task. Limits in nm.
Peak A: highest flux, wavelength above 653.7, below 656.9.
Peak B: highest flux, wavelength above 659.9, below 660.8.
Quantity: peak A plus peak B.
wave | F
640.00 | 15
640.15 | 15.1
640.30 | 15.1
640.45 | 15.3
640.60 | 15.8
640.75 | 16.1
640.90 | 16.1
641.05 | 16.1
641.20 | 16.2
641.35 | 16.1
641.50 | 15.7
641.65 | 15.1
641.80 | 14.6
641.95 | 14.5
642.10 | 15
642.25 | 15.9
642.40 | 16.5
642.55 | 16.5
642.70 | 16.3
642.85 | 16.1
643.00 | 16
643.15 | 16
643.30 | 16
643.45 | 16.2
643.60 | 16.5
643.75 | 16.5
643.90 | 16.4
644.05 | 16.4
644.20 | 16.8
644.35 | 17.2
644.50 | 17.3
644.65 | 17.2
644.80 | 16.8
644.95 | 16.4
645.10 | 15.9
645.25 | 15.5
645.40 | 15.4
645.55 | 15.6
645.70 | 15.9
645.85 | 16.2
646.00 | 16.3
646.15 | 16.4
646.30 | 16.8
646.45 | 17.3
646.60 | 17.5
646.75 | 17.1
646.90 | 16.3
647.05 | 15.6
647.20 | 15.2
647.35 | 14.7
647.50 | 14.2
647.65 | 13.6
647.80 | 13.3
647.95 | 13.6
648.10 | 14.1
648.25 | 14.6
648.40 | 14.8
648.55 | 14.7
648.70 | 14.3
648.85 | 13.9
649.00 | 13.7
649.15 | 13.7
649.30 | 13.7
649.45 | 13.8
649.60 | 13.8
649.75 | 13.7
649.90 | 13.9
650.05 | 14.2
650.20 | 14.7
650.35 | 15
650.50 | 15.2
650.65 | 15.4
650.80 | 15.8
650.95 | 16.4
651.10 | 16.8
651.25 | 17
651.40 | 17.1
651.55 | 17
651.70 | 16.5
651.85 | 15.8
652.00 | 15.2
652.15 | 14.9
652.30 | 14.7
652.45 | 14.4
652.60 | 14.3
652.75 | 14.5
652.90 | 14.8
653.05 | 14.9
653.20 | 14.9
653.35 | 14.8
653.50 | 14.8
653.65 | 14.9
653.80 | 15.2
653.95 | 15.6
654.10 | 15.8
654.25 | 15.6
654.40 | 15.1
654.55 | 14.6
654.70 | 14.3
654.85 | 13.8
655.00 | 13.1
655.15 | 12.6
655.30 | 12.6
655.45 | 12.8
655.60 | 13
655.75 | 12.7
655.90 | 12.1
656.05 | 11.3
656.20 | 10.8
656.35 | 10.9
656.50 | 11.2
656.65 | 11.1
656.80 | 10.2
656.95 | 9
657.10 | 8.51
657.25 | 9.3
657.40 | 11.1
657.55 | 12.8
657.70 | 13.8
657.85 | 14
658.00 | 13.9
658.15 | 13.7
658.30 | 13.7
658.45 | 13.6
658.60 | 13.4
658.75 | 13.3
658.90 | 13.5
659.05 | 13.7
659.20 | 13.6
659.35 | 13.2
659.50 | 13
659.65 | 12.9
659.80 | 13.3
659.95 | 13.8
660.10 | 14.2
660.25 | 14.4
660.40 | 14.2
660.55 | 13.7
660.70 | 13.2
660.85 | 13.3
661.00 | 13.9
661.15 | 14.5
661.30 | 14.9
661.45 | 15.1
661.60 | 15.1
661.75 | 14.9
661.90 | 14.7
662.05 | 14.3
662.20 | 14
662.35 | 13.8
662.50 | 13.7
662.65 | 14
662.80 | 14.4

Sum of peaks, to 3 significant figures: 30.2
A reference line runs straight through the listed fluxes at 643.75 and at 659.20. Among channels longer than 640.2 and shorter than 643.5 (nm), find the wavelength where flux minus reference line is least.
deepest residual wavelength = 641.95 nm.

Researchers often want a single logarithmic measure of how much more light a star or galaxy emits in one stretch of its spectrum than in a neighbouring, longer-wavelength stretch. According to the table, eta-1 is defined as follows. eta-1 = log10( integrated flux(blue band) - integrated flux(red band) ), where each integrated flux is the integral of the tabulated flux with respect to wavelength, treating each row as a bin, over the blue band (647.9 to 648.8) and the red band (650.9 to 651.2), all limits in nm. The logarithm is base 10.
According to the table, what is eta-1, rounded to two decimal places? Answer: 0.90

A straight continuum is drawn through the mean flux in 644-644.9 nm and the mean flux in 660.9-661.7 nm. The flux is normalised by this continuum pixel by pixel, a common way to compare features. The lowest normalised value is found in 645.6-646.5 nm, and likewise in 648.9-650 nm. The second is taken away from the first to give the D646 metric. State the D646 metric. 0.109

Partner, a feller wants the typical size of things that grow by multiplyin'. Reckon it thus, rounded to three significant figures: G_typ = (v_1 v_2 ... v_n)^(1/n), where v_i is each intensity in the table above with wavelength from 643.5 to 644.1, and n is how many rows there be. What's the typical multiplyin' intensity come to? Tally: 16.4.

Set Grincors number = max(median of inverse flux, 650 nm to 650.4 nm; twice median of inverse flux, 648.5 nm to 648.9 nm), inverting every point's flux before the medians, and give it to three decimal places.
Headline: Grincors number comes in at 0.140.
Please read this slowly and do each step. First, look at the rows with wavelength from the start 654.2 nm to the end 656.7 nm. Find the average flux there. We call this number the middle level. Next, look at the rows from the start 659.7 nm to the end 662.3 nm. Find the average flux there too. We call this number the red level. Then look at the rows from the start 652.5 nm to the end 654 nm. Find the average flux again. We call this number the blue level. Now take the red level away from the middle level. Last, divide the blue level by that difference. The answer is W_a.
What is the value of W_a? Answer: -11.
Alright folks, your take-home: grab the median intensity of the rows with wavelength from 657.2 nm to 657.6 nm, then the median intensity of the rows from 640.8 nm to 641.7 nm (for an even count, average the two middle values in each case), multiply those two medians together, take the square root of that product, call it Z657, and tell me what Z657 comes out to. 13.4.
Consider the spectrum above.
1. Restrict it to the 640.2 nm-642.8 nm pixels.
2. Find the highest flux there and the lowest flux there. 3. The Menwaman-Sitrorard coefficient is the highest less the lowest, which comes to 2.00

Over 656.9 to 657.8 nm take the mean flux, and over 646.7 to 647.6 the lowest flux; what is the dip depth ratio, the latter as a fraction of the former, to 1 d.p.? 1.3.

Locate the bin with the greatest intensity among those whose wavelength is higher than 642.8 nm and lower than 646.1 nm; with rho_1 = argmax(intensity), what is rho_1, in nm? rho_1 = 644.50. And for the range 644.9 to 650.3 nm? 646.60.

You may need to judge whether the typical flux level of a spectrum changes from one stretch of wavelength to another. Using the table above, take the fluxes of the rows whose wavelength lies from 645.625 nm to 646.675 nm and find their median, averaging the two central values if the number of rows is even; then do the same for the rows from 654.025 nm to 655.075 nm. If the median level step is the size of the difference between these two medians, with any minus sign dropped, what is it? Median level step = 1.8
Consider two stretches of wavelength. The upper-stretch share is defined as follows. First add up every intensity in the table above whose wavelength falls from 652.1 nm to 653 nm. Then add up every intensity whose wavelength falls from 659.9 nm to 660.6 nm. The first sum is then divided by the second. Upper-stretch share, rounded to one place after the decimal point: 1.2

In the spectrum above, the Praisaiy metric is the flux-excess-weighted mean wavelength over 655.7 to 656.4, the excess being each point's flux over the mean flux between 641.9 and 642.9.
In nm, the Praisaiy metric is 656.08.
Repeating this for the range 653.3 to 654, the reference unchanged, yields 653.57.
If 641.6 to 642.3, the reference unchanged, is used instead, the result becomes 641.88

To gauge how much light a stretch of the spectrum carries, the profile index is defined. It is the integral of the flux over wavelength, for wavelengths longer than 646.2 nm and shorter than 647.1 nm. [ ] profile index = 15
